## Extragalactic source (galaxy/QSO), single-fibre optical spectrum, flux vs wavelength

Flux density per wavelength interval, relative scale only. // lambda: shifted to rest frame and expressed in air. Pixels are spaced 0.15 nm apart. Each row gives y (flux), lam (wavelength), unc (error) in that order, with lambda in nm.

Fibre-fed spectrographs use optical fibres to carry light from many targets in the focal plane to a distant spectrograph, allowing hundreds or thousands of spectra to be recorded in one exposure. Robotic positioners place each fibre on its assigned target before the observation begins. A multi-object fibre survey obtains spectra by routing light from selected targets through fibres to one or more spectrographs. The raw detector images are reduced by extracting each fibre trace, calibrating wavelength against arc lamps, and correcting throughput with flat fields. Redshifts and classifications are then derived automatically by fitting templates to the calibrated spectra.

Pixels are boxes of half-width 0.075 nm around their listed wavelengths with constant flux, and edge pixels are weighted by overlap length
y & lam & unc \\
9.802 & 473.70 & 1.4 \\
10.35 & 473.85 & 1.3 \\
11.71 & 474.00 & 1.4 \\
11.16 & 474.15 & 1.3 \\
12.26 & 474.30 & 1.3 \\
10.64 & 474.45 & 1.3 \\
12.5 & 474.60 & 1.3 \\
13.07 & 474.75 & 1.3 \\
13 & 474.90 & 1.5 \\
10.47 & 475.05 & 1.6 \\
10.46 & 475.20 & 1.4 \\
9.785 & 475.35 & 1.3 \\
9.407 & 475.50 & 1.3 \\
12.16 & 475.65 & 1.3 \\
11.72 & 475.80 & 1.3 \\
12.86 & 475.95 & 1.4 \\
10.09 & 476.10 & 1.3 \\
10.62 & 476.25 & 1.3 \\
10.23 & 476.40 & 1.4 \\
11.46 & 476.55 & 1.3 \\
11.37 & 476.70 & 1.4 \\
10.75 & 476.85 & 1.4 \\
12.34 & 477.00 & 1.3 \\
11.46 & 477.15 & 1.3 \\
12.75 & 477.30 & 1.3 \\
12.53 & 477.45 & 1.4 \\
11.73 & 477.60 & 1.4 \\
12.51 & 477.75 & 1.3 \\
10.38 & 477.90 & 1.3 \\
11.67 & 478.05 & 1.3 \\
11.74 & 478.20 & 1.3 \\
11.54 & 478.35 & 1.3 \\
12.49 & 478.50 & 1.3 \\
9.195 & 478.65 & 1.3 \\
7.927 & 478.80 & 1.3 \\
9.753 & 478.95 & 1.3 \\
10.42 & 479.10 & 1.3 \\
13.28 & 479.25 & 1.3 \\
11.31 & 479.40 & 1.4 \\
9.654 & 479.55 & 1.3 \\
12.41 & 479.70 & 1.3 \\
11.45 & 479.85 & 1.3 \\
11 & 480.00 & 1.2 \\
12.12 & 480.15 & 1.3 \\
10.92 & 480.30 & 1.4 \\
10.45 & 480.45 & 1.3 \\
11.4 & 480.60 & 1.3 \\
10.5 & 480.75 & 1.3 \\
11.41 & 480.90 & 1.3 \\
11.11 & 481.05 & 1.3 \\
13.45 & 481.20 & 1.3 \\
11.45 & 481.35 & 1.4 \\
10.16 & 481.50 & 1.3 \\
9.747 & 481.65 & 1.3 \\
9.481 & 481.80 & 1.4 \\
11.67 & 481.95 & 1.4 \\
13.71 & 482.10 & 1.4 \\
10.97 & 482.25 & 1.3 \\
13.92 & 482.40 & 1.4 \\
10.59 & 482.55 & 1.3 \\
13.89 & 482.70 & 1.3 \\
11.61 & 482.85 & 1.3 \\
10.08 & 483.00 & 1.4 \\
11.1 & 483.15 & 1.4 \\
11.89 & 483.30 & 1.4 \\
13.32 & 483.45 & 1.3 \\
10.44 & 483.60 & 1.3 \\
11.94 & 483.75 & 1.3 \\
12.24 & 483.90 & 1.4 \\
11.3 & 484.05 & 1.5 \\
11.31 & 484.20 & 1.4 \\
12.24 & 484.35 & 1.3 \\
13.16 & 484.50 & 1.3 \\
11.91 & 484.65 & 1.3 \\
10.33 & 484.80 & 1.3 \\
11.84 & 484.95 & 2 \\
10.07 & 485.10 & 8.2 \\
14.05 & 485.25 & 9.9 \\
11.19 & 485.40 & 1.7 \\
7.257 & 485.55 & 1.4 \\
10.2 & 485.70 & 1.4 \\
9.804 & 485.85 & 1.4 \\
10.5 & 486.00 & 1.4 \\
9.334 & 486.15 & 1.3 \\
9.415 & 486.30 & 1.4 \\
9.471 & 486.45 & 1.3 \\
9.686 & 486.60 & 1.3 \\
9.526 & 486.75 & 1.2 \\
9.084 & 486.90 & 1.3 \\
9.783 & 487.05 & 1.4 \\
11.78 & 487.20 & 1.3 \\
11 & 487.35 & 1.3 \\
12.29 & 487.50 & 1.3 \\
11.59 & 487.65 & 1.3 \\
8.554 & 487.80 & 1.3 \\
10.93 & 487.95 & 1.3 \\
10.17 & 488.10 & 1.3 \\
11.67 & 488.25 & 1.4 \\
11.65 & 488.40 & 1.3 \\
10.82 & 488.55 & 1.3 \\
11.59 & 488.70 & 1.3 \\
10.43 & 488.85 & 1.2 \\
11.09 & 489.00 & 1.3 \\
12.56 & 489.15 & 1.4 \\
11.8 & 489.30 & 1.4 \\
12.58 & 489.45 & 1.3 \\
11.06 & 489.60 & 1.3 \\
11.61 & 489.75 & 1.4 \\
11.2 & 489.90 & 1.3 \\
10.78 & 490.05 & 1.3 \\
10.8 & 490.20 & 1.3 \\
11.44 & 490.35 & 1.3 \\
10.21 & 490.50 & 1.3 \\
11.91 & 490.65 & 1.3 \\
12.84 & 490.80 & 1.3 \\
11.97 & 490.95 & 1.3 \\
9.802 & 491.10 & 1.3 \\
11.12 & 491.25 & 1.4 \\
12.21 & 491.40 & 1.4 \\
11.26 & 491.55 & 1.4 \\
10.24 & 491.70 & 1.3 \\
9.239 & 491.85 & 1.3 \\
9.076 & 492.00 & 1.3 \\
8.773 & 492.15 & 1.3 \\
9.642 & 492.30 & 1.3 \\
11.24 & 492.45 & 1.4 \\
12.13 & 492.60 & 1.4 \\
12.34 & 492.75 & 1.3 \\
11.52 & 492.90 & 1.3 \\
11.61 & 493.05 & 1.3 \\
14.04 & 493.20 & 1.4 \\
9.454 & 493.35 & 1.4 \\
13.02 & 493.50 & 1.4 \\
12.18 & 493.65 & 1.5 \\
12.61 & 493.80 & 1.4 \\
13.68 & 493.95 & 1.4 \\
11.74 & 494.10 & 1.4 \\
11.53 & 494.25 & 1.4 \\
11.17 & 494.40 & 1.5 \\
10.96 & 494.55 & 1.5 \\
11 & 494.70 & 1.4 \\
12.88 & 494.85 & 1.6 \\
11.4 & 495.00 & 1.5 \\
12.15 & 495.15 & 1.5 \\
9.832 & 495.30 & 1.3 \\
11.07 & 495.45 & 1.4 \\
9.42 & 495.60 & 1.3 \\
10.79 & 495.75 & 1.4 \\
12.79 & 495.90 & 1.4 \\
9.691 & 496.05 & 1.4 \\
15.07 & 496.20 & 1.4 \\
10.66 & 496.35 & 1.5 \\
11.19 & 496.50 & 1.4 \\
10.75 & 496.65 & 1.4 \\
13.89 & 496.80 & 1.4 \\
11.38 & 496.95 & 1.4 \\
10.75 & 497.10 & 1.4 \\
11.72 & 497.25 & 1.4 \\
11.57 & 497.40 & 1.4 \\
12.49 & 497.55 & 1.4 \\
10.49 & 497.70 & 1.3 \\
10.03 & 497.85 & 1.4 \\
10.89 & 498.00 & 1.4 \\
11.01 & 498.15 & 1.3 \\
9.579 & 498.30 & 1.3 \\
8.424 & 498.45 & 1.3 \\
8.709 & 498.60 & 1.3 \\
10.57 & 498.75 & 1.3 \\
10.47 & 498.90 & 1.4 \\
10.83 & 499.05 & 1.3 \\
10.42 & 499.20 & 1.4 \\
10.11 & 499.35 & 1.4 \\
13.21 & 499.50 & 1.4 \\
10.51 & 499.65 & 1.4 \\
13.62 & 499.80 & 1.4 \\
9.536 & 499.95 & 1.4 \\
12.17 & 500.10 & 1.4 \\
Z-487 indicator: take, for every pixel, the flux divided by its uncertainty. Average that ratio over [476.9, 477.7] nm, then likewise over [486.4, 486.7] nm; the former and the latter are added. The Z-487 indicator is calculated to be 16.5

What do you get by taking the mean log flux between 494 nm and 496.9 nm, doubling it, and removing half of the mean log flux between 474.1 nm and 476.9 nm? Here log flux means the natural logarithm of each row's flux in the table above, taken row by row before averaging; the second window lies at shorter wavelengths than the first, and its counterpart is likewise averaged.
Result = 3.66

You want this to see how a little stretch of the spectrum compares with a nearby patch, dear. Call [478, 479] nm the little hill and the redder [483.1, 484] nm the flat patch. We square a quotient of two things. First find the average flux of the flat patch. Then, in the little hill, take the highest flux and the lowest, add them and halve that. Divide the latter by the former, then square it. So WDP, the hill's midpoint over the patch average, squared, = 0.75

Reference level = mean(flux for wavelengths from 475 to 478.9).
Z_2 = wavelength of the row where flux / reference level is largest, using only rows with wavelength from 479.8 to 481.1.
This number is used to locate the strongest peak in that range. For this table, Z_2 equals 480.15 nm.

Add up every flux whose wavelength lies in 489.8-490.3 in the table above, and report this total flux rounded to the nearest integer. 33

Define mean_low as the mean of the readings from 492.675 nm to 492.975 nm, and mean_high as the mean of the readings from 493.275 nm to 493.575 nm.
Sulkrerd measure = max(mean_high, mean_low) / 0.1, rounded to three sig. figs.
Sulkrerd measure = 119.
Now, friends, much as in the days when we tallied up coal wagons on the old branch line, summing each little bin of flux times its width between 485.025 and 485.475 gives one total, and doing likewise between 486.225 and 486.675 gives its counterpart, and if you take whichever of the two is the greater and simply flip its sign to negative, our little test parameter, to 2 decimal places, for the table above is -5.30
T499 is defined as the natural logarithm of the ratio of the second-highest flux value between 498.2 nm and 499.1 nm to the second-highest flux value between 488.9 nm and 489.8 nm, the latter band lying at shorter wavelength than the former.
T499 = -0.17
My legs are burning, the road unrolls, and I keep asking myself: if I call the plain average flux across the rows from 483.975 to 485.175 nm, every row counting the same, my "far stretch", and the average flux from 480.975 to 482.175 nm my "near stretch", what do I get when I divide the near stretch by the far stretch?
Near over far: 0.99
